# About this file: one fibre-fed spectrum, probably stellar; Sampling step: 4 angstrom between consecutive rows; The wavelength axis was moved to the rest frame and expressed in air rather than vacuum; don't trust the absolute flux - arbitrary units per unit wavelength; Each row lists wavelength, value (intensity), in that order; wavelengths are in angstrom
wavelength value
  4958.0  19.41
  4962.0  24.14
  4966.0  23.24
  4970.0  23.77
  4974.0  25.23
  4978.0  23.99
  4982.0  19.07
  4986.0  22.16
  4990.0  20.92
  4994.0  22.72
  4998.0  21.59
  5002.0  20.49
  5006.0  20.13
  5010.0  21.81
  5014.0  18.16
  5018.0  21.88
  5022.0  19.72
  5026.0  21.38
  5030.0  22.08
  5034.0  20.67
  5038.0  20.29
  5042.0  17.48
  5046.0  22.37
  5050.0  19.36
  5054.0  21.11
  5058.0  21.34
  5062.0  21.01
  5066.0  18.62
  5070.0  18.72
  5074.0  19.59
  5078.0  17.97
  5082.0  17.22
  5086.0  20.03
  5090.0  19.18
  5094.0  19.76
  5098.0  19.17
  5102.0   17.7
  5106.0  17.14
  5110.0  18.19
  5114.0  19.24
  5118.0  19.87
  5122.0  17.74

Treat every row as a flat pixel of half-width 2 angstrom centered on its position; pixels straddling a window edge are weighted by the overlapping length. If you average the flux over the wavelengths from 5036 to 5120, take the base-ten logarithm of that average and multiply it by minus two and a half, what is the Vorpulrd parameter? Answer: -3.21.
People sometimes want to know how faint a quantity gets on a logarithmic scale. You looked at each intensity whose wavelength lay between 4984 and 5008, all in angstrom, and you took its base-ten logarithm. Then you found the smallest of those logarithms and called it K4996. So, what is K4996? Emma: 1.30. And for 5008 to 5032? 1.26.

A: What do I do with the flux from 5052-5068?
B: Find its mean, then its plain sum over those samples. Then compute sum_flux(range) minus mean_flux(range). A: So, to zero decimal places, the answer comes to 62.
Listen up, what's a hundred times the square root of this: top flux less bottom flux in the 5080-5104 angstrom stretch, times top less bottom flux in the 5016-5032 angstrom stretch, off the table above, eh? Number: 258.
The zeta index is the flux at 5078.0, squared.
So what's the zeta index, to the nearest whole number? 323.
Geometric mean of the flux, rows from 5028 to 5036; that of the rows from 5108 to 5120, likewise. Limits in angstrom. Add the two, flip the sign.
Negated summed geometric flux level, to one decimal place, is -40.5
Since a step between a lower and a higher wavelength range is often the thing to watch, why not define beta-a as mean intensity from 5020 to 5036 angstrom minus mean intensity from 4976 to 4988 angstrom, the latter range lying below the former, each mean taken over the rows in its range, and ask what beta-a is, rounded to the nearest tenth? -0.8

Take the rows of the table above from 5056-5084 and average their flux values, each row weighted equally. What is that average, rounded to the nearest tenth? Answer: 19.2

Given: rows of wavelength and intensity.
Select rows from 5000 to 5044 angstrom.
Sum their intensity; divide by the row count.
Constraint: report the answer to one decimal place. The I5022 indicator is 20.4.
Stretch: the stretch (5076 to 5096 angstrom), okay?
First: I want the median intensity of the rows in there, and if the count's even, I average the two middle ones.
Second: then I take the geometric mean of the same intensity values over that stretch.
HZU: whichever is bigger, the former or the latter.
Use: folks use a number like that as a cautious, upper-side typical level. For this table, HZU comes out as 19.2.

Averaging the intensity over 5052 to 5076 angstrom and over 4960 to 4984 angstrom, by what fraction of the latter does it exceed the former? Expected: 0.14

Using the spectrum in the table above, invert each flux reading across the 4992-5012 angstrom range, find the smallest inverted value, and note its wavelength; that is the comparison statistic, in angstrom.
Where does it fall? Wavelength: 4994.0 angstrom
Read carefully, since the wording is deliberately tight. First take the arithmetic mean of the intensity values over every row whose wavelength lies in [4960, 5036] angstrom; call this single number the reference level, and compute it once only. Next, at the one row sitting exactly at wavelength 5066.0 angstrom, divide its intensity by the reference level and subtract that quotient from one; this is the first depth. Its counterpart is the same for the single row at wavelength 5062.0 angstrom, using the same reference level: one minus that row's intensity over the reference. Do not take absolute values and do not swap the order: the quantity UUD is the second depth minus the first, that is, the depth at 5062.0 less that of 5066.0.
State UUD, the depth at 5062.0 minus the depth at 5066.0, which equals -0.11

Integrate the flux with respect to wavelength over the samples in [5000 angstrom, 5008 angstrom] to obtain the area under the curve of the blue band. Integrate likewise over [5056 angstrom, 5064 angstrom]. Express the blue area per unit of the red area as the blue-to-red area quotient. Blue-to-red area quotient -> 0.96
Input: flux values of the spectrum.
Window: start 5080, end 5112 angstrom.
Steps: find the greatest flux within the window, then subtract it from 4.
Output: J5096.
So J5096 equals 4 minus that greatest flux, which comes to -16.0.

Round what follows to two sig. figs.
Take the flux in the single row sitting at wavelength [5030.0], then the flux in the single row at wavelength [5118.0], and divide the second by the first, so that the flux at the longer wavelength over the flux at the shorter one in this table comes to 0.90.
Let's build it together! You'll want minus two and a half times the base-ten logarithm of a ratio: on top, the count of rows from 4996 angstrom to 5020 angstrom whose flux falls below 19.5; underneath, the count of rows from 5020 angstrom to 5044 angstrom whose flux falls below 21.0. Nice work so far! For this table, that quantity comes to 1.5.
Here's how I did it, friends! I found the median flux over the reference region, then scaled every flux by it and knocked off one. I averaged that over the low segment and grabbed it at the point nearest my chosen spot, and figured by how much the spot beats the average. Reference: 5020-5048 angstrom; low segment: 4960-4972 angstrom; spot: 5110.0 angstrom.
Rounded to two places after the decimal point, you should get -0.27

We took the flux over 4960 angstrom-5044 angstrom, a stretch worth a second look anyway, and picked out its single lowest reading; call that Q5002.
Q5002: 17.48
